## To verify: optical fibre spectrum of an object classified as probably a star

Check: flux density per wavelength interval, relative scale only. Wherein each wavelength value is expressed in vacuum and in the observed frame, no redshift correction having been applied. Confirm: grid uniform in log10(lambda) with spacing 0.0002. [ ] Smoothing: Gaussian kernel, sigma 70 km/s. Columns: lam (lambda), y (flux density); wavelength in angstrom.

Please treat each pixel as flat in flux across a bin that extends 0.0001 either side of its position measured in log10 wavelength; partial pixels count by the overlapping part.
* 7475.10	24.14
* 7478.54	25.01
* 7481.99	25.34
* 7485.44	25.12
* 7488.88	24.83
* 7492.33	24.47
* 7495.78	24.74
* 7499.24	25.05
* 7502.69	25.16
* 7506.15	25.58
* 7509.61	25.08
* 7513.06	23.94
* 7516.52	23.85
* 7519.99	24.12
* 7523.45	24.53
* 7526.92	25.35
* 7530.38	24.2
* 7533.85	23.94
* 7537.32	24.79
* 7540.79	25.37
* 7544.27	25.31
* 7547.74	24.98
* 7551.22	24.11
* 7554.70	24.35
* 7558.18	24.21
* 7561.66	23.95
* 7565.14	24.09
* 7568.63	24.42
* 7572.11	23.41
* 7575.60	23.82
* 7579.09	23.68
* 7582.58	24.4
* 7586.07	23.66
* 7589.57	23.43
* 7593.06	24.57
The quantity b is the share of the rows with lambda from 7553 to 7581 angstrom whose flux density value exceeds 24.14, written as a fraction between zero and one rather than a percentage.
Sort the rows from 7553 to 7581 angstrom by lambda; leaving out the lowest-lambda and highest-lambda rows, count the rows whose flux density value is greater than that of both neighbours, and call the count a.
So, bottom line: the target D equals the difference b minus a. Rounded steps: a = 2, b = 0.4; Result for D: -1.6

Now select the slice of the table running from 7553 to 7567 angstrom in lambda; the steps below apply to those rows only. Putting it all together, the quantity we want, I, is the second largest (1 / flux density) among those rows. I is 0.0415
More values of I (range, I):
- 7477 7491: 0.0400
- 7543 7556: 0.0411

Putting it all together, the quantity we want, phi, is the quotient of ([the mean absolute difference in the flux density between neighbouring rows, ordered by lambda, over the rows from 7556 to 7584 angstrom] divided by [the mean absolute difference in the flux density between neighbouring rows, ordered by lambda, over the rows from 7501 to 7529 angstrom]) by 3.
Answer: 0.27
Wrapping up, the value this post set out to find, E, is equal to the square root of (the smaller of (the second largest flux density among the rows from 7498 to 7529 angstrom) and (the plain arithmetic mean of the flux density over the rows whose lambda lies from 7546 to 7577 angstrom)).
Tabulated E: 4.914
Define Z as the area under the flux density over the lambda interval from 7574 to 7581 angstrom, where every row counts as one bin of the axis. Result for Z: 166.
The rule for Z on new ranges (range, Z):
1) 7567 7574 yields 167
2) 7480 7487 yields 176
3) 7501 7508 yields 177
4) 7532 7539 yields 170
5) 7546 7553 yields 172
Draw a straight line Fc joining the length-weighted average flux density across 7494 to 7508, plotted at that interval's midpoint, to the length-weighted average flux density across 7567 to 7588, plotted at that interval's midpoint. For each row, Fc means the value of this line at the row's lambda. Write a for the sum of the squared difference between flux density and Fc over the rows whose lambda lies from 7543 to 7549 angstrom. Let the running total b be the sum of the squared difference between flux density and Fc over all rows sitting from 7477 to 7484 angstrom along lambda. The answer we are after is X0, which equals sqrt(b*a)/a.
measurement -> 0.4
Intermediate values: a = 1.16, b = 0.2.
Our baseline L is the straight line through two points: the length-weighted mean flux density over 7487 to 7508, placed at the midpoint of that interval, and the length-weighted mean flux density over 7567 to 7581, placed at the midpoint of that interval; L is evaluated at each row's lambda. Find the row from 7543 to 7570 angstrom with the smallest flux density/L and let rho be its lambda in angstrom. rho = 7561.66 angstrom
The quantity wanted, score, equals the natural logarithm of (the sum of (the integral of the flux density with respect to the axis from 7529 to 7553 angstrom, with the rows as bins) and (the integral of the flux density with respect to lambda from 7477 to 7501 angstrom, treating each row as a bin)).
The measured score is 7.08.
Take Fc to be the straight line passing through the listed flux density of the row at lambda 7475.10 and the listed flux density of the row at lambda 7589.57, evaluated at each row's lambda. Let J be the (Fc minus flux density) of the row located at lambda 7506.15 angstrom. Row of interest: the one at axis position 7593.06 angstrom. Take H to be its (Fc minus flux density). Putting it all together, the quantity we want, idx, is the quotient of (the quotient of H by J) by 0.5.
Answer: 1.4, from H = -1.2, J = -1.6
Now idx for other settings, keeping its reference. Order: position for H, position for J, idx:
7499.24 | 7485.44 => 2.0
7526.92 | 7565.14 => 6.0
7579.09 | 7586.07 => 1.8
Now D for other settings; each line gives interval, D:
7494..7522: -0.4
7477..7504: 0.0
